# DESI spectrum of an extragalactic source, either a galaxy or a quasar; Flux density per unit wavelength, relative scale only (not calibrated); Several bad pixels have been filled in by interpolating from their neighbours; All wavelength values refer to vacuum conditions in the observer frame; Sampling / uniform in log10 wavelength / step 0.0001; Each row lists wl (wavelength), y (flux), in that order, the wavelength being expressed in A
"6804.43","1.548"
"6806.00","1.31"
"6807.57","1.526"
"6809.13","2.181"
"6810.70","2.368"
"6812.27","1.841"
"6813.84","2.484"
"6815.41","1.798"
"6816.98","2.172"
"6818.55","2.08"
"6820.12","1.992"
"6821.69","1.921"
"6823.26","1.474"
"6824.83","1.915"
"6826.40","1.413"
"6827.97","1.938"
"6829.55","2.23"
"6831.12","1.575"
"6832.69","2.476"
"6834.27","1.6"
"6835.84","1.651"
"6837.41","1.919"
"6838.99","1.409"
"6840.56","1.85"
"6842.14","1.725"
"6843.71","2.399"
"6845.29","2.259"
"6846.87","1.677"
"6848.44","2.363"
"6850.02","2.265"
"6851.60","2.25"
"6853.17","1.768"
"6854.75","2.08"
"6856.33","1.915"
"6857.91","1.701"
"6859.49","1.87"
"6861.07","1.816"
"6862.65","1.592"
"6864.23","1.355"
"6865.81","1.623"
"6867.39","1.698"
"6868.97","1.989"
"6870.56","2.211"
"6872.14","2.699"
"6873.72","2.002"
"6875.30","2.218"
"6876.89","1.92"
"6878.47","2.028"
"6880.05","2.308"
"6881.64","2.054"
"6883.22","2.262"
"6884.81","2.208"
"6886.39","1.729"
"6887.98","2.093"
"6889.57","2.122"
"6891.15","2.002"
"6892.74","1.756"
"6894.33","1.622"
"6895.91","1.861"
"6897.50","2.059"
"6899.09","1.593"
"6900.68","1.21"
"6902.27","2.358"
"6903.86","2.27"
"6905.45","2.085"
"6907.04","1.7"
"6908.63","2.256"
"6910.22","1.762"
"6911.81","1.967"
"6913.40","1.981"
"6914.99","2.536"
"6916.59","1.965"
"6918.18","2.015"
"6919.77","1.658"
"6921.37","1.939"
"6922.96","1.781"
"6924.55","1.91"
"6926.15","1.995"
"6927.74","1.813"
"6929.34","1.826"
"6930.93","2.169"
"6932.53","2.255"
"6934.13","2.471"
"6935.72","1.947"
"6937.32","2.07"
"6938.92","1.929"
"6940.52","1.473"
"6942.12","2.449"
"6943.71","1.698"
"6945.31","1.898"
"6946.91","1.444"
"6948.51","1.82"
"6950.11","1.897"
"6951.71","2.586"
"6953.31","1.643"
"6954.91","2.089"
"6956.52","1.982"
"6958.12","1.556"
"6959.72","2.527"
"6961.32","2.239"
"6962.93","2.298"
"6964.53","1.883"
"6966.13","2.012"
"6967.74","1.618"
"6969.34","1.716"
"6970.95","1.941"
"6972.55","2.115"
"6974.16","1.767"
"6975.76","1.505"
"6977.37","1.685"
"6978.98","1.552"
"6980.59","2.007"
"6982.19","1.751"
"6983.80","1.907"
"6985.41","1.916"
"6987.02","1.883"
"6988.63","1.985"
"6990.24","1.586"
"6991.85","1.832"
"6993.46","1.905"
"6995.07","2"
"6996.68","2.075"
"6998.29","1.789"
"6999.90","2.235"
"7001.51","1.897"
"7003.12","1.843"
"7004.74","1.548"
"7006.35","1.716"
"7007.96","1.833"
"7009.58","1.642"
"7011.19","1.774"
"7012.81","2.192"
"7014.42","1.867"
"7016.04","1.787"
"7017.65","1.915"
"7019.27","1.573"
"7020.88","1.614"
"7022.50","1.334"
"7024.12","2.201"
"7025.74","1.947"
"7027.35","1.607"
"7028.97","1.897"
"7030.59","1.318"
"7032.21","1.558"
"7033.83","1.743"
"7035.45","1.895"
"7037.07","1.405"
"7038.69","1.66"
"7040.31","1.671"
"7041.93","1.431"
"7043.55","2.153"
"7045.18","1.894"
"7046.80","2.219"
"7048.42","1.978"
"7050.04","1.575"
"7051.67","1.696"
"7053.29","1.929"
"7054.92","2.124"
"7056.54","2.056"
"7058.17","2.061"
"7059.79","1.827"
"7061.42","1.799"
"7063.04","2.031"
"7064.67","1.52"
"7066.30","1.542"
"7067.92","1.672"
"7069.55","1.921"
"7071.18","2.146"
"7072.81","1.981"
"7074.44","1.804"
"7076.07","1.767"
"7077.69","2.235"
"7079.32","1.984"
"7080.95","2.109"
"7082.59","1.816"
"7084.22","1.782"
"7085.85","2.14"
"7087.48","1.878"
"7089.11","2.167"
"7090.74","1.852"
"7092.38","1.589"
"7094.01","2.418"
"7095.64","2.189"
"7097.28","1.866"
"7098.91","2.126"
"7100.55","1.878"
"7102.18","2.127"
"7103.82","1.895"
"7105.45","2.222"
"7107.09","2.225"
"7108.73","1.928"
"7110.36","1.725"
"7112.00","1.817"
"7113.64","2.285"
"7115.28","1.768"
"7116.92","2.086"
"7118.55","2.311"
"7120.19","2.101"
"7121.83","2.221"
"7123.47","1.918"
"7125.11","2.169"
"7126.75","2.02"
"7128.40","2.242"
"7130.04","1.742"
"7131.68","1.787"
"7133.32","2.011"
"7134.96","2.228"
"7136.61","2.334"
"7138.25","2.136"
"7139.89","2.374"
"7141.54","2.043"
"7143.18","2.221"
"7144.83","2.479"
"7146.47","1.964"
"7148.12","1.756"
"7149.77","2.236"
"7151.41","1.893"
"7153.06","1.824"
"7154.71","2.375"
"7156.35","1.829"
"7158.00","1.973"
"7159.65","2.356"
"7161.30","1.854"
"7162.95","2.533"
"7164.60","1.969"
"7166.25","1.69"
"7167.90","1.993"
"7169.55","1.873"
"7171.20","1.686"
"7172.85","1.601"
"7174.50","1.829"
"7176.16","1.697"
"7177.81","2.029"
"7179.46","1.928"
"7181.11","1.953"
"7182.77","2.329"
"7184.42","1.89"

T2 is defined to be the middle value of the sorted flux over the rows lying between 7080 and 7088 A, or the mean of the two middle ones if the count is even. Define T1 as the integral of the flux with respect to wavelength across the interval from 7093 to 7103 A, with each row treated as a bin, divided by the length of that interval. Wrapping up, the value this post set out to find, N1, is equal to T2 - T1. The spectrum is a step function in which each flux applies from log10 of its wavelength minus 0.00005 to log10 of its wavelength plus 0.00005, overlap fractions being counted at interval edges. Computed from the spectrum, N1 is -0.2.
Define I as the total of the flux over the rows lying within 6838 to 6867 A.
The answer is 33.9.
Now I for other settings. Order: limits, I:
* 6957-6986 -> 34.0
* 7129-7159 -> 37.2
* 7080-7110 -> 36.2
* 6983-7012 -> 33.4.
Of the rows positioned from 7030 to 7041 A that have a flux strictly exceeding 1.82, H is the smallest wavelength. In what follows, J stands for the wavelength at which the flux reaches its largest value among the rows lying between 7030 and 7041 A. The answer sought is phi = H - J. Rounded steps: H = 7035.45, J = 7035.45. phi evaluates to 0.0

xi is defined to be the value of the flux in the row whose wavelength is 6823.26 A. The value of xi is 1.474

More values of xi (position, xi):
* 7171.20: 1.686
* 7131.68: 1.787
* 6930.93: 2.169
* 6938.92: 1.929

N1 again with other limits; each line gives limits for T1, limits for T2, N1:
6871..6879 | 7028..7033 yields -0.6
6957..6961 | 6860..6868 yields -0.4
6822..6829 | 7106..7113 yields 0.2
